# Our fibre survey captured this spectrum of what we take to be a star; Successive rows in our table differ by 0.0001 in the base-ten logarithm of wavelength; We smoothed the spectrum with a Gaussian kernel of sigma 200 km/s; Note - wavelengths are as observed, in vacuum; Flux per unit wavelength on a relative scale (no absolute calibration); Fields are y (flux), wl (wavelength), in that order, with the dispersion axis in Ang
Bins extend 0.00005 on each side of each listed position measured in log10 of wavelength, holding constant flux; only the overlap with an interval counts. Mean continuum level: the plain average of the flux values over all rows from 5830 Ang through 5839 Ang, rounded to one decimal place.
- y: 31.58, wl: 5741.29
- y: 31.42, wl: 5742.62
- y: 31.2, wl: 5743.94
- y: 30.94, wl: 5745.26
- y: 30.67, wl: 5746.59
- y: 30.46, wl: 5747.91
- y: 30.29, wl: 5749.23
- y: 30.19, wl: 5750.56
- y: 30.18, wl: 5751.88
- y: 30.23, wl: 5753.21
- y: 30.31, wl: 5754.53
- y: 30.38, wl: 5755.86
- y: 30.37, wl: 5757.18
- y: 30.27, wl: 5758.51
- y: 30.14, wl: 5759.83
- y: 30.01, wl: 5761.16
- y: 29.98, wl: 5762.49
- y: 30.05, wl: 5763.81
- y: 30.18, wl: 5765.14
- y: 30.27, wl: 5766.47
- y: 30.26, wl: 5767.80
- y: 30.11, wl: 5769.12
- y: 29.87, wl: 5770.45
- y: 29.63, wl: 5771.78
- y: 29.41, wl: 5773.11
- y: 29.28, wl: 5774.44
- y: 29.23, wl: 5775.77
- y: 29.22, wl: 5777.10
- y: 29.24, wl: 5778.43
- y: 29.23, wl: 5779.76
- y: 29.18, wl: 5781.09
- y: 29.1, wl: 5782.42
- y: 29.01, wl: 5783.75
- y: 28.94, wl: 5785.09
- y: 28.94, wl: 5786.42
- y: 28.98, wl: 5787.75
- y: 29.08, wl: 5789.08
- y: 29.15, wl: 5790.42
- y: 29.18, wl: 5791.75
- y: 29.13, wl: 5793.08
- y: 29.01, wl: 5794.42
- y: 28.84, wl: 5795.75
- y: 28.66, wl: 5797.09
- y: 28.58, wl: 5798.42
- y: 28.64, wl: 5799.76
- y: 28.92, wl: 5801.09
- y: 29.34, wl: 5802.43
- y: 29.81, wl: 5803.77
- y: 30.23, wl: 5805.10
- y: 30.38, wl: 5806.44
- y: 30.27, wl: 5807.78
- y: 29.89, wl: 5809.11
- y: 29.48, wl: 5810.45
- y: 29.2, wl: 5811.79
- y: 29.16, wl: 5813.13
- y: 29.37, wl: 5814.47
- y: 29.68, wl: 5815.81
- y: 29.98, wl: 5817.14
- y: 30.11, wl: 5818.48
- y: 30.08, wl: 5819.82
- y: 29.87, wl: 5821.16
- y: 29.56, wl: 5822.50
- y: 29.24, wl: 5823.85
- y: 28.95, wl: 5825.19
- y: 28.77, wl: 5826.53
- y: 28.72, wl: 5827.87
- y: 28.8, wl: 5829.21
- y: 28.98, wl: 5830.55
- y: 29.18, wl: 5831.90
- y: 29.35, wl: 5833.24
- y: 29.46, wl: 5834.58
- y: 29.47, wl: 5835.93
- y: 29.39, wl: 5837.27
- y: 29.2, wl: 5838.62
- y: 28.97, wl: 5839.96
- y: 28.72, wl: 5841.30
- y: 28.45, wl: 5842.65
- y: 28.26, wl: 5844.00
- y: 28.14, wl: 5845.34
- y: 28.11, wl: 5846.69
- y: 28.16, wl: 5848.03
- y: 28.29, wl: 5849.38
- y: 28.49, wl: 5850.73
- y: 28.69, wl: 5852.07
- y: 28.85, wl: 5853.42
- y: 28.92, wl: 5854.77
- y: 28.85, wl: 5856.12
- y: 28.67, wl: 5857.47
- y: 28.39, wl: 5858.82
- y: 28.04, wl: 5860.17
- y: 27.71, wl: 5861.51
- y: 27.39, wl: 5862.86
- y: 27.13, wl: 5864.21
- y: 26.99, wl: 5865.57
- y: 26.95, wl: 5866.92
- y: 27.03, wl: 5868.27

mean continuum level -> 29.3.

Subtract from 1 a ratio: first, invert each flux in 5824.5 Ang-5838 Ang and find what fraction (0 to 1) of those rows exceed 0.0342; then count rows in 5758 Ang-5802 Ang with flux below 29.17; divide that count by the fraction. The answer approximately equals -22.3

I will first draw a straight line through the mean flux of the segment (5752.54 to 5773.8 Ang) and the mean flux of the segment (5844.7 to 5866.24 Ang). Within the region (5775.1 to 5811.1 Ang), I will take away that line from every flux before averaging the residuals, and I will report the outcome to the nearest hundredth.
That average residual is -0.22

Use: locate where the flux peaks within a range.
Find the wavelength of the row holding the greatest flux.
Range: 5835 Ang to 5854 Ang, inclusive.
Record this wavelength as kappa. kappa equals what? 5835.93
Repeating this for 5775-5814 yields 5806.44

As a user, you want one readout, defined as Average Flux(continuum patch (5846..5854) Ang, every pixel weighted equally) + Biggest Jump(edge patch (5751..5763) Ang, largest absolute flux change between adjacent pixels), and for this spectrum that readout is 28.6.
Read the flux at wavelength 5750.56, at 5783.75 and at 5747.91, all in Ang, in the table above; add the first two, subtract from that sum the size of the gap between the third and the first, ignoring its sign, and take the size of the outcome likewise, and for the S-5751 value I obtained 58.9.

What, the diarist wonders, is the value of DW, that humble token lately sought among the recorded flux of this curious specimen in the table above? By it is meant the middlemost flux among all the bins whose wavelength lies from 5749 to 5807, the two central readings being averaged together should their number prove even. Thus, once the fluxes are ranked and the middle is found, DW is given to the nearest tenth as 29.4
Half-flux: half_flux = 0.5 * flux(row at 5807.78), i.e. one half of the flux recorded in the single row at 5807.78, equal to 15.1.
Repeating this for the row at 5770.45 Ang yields 14.9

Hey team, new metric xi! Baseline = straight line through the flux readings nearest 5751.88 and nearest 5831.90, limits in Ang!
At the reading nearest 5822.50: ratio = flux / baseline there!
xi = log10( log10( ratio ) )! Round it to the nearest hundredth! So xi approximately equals -2.41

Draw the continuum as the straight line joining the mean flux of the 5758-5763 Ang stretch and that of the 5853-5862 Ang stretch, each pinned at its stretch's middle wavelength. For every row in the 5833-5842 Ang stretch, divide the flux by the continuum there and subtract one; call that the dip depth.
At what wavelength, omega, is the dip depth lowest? 5841.30 Ang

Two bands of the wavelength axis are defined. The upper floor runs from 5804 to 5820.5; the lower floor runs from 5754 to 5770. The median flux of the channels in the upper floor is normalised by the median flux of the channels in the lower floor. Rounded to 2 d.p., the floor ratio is 0.99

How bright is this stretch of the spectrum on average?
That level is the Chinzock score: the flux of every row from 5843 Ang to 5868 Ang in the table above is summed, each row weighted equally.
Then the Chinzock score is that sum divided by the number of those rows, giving 28.1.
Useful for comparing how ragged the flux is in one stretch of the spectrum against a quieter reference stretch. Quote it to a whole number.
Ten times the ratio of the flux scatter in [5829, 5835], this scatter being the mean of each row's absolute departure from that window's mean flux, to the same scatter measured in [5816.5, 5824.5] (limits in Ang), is 8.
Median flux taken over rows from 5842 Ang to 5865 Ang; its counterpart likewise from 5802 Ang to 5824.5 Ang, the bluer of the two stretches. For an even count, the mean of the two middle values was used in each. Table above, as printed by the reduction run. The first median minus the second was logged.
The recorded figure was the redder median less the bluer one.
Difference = -1.5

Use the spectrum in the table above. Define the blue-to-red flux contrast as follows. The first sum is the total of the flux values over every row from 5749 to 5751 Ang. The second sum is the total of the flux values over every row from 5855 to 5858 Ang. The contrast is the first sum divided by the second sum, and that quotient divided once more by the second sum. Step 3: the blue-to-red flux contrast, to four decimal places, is 0.0183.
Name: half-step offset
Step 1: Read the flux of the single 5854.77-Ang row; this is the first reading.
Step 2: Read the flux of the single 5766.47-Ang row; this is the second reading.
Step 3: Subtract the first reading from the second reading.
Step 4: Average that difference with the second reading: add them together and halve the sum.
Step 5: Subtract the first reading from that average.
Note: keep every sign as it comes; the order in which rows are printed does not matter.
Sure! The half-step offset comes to -13.1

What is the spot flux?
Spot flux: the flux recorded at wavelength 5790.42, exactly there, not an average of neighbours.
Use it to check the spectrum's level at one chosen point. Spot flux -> 29.15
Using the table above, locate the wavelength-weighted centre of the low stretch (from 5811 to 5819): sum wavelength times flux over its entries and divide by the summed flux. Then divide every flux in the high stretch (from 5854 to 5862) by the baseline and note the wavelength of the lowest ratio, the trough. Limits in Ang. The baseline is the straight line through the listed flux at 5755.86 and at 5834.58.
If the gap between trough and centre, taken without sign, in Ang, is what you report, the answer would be 46.3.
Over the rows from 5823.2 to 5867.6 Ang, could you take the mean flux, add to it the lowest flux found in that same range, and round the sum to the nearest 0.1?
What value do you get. 55.5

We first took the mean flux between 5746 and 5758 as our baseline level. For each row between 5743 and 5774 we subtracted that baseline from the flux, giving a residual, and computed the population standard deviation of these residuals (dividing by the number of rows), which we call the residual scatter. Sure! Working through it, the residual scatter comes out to 0.366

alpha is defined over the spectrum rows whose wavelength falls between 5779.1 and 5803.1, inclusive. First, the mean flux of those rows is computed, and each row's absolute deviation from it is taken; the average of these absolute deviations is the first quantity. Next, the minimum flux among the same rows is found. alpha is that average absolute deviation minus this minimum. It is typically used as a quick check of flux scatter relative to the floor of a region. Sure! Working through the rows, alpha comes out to -28.4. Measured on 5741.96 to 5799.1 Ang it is -28.0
